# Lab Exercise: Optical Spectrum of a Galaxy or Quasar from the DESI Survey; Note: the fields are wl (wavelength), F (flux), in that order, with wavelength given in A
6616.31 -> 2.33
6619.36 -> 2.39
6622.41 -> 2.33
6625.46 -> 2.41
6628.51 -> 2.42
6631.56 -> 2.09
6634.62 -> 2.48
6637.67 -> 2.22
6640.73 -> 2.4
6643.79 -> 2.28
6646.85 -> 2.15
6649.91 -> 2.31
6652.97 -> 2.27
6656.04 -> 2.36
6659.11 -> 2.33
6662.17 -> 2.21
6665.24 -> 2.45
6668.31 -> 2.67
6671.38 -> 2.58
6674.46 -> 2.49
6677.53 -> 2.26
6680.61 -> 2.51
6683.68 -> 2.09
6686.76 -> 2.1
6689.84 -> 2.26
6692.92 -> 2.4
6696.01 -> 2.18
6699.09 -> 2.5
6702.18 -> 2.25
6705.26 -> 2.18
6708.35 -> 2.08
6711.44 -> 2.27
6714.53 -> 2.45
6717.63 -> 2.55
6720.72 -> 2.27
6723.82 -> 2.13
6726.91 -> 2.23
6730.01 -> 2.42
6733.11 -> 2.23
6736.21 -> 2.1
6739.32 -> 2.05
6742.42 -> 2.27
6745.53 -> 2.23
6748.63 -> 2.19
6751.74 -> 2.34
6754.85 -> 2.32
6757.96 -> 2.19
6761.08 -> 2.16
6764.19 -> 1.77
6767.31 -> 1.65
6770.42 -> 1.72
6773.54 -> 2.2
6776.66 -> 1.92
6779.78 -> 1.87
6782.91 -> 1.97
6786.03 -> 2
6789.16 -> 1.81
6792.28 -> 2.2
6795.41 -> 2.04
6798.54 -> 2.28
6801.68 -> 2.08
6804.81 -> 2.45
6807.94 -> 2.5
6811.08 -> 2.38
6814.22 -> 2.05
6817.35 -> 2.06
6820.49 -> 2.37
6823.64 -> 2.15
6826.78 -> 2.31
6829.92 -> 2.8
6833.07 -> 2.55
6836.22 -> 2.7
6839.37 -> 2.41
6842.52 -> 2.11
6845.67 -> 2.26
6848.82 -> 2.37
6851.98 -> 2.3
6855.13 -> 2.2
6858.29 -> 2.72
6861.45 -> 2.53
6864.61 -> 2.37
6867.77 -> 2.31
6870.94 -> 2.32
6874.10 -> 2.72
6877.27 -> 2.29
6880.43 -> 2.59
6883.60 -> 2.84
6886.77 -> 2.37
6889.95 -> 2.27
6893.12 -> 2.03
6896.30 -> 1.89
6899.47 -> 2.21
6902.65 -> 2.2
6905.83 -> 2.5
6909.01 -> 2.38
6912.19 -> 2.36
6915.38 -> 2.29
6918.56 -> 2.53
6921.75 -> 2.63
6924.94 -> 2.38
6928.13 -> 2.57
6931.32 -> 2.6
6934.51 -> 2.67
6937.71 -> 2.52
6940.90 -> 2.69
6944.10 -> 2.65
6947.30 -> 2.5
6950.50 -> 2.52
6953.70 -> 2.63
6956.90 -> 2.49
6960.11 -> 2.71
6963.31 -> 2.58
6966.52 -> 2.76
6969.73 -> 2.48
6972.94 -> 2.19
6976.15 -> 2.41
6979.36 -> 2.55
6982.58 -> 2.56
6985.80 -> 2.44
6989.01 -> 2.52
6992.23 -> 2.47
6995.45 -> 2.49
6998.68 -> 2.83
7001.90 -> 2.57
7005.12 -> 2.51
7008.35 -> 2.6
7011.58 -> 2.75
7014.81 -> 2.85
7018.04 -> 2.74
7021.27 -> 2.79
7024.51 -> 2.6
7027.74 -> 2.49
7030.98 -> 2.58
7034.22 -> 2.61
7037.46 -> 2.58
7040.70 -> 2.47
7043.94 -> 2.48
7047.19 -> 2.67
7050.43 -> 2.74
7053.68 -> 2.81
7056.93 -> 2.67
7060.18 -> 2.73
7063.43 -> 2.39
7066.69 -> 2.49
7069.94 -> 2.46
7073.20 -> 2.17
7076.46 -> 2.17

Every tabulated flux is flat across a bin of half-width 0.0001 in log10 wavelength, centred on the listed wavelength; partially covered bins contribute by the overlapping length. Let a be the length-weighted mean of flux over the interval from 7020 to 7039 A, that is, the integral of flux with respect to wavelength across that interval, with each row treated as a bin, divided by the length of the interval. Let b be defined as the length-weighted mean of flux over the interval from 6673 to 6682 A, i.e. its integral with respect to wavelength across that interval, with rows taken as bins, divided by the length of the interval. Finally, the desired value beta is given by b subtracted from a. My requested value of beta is 0.19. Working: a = 2.6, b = 2.42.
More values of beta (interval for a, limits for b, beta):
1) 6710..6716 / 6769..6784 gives 0.42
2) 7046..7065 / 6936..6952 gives 0.09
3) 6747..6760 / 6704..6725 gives -0.02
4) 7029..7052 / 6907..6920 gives 0.20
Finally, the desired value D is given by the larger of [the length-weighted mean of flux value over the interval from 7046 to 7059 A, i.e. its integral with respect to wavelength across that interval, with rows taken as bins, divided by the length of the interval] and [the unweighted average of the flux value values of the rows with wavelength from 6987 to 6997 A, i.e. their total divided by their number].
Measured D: 2.73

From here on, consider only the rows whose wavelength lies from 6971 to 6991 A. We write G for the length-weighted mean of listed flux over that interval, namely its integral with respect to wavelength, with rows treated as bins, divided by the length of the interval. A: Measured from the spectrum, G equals 2.45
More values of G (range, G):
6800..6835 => 2.34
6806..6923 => 2.37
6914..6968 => 2.57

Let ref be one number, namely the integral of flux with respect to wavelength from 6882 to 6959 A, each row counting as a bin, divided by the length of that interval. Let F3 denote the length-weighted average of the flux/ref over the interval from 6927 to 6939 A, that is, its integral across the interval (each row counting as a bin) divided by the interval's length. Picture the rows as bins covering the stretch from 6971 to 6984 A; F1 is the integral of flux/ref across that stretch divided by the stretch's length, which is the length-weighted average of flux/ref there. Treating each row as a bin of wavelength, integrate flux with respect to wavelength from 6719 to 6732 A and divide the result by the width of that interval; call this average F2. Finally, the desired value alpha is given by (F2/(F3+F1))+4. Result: 5.11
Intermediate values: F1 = 0.99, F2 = 2.27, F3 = 1.06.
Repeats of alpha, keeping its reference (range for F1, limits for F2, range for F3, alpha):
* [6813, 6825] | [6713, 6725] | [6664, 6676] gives 5.22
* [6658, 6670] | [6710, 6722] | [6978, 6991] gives 5.18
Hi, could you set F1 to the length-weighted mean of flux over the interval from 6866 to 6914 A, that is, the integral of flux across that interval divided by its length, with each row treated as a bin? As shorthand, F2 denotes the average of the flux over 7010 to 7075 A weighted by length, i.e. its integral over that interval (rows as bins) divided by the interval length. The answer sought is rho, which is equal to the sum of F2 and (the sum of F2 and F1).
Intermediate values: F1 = 2.35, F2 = 2.60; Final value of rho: 7.56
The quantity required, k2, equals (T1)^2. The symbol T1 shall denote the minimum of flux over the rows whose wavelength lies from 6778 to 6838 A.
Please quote 3.28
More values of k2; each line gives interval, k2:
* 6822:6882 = 4.45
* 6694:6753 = 4.20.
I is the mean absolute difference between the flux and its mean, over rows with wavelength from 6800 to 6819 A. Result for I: 0.190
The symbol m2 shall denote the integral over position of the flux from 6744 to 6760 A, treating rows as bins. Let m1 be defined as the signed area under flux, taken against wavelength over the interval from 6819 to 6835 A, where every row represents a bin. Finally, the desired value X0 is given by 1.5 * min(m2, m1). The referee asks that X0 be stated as 54.0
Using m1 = 39.1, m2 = 36.0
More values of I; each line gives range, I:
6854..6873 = 0.144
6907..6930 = 0.110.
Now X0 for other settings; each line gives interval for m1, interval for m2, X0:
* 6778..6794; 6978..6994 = 47.3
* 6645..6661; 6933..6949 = 54.8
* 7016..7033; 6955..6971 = 62.6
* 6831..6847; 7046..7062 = 58.1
